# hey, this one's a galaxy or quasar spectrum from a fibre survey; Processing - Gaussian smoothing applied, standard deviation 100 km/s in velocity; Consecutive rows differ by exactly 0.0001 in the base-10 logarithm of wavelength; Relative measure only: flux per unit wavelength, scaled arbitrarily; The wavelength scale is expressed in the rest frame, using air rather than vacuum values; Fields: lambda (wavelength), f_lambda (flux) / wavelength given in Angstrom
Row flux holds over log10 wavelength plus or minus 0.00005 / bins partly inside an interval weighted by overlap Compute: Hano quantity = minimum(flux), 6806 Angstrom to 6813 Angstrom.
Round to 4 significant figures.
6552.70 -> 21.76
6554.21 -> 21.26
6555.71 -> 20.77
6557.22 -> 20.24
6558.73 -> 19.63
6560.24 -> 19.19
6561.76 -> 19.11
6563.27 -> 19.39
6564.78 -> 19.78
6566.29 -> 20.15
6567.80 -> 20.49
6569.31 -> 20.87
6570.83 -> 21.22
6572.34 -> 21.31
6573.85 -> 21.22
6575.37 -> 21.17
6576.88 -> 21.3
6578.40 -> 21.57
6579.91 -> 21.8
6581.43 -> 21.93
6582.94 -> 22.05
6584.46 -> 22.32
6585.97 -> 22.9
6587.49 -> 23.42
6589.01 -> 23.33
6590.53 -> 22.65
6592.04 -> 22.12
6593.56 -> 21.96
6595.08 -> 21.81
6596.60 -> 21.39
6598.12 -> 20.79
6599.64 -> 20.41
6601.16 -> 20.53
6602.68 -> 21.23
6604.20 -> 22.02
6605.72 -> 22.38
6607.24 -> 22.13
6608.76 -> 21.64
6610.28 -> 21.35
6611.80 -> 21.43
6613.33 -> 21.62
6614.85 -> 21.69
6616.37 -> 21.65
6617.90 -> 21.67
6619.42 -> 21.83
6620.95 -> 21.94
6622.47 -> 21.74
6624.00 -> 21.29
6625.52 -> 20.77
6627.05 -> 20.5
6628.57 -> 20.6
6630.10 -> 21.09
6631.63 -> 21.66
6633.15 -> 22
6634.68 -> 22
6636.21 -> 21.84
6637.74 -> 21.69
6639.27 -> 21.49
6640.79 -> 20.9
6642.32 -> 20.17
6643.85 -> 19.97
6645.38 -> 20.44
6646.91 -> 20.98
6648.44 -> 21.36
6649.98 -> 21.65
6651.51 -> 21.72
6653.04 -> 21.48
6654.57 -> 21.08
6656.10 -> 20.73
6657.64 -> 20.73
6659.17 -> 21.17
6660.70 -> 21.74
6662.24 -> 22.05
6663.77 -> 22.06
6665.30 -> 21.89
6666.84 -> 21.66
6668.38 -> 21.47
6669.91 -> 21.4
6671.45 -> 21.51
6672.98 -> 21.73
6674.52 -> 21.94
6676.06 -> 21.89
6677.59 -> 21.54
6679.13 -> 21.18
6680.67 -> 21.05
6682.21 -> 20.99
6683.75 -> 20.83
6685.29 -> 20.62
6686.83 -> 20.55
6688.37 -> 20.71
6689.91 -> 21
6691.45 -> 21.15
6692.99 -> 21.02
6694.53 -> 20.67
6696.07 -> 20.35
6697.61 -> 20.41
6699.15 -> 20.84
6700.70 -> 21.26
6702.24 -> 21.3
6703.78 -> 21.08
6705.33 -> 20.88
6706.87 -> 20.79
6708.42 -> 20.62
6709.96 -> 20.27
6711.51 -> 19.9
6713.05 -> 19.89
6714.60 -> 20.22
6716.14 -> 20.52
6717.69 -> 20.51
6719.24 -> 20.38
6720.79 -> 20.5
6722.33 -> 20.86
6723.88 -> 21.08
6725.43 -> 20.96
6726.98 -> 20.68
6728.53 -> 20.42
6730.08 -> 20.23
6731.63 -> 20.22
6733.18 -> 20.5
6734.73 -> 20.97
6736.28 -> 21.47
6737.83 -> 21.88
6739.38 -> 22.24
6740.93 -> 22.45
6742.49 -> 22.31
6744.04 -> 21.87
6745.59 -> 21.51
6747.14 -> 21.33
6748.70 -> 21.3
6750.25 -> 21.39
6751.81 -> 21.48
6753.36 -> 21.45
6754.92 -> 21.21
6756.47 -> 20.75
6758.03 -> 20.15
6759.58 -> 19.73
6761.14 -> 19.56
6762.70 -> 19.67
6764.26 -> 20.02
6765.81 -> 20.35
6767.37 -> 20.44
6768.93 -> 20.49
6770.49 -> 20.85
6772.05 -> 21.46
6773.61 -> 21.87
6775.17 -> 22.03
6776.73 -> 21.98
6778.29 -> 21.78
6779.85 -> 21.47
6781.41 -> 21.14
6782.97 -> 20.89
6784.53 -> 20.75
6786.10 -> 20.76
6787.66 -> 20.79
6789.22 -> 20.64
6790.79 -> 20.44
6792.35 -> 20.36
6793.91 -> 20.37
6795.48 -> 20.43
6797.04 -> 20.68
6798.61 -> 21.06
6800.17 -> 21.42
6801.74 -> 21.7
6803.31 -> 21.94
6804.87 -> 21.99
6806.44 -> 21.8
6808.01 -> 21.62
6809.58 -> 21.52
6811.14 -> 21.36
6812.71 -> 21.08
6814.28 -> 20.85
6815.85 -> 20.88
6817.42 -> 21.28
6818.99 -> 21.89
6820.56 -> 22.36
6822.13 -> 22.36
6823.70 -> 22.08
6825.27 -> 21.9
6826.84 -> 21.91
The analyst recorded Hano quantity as 21.08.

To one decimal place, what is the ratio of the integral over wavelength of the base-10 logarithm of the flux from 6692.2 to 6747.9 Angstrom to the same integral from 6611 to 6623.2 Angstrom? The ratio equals 4.5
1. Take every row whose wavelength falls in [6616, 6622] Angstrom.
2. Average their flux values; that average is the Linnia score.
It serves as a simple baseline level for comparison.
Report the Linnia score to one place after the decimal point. 21.8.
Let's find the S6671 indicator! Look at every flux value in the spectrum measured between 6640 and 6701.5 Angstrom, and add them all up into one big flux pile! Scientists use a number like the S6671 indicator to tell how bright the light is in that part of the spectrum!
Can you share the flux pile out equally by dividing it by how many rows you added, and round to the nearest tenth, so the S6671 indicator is 21.1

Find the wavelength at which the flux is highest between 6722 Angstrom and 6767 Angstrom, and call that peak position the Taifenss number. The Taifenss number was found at 6740.93 Angstrom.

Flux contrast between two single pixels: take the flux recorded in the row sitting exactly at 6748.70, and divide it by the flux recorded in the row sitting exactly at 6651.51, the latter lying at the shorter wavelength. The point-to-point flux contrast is 0.981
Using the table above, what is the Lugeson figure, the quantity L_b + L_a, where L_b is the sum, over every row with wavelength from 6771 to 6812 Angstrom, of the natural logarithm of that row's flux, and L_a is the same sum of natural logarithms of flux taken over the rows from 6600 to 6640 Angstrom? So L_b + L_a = 159.2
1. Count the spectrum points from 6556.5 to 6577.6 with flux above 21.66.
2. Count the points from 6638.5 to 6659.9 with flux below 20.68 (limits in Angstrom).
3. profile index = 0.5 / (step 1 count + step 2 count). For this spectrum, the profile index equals 0.17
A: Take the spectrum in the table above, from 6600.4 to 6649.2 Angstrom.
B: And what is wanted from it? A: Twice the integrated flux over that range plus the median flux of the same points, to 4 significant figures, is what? 2107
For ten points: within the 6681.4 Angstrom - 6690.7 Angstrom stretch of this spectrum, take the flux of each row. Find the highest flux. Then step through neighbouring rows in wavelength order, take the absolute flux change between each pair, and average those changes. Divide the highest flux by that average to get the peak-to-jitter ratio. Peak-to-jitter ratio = 118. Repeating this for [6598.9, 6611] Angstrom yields 52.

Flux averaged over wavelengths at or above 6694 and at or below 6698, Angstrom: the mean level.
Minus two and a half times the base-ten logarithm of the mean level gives -3.28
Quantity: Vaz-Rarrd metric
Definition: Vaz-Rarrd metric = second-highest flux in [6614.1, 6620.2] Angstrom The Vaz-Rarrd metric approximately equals 21.69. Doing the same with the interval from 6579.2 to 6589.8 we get 23.33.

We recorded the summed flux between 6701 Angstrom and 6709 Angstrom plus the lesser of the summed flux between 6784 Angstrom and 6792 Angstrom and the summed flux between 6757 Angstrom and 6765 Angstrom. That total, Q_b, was 204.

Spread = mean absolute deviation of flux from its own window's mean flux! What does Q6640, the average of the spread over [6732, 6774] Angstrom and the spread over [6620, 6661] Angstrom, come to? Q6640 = 0.59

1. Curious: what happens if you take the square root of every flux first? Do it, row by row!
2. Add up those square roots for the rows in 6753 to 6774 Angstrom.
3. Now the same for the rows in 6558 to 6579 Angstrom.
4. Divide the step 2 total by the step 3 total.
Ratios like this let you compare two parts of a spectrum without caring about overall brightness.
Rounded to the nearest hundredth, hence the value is 1.00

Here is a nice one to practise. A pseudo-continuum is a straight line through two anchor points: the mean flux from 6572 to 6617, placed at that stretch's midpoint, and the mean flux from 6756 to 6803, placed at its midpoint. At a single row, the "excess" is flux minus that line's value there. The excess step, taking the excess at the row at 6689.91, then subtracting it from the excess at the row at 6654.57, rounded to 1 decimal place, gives -0.1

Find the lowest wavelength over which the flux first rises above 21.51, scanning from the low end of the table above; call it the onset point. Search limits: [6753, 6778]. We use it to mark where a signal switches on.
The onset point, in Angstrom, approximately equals 6773.61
